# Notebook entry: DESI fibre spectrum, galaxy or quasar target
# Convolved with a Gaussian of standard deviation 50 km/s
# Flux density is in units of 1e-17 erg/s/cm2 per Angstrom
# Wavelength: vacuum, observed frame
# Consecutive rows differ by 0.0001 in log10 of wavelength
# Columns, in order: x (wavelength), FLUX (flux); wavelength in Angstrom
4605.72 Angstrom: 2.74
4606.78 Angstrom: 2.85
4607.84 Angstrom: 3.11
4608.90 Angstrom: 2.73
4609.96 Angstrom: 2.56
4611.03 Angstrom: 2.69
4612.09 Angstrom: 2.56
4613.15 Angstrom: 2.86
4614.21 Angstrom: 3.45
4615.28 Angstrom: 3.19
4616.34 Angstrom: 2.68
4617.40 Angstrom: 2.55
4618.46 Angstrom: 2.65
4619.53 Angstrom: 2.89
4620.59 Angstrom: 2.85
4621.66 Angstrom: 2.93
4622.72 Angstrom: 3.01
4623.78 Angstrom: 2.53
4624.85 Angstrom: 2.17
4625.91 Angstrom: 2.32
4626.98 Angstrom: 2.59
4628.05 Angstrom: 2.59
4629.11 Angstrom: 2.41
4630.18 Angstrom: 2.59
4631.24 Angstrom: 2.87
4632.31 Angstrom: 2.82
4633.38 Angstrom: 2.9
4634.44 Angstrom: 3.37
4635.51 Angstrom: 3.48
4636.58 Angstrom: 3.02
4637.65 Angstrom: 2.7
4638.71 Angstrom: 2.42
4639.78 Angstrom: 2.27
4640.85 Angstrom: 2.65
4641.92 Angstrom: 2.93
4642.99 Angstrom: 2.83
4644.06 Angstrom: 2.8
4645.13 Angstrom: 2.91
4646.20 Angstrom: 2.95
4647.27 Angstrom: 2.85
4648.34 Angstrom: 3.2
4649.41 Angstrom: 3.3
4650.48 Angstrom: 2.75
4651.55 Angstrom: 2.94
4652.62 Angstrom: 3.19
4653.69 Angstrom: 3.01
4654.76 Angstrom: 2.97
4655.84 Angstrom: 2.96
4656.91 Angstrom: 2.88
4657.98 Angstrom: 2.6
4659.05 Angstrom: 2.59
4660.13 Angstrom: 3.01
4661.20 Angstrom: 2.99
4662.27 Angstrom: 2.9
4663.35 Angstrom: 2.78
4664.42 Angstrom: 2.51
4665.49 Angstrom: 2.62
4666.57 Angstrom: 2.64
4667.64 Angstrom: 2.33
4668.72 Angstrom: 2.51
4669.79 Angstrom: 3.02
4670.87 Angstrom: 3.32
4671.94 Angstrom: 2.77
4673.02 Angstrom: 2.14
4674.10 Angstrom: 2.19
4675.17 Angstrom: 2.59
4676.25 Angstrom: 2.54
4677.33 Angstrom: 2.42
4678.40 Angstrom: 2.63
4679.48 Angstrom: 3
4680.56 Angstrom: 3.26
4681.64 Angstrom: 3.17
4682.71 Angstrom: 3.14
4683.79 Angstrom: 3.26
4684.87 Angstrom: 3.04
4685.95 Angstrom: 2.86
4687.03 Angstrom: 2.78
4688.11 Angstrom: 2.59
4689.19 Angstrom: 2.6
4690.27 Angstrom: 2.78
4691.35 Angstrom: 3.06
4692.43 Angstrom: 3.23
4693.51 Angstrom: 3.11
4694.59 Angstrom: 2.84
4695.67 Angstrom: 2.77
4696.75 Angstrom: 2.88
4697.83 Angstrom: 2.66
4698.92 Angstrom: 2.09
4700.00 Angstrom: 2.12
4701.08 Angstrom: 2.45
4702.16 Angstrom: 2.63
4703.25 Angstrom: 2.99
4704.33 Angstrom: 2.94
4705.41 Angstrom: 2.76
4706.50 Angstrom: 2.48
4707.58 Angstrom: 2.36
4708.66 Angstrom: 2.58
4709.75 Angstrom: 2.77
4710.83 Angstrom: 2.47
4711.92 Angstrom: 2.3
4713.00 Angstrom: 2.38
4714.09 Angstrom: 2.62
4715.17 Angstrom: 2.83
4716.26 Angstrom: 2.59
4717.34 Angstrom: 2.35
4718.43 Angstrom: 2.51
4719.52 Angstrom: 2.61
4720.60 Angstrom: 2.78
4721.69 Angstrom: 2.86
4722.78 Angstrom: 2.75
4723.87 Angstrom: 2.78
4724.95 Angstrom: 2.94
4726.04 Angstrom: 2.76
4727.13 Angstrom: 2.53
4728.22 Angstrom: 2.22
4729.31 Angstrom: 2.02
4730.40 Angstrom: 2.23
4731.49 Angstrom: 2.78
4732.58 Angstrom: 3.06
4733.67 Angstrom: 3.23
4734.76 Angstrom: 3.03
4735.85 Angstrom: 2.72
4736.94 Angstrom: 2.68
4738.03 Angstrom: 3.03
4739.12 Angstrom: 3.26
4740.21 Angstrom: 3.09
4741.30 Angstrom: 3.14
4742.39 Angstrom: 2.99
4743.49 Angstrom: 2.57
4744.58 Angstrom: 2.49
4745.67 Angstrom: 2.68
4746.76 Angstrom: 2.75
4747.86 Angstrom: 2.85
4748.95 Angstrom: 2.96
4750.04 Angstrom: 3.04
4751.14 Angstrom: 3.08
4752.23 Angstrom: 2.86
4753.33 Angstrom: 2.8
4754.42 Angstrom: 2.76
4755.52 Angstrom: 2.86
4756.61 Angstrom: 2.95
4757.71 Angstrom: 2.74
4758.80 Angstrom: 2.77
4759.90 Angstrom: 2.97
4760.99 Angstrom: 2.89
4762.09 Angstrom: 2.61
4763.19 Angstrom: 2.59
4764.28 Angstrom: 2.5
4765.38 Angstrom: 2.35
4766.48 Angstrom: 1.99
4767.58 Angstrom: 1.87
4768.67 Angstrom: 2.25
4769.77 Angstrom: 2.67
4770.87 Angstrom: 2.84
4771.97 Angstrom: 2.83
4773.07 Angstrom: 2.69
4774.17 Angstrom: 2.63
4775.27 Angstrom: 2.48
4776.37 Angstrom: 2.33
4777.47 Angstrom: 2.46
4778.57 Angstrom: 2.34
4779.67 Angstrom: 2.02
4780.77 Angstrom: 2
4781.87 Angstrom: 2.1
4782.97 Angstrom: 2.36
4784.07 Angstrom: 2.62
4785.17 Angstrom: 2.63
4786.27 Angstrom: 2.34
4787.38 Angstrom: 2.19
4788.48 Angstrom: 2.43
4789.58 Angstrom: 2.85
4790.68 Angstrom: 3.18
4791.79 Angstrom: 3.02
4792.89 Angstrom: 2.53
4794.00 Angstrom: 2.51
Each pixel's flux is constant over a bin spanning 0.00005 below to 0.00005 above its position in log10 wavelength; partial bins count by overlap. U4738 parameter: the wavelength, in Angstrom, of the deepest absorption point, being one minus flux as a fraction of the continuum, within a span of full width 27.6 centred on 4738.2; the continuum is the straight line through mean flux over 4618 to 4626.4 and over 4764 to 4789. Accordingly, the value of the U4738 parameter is 4729.31 Angstrom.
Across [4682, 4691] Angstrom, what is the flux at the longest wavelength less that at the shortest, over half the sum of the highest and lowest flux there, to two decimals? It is -0.12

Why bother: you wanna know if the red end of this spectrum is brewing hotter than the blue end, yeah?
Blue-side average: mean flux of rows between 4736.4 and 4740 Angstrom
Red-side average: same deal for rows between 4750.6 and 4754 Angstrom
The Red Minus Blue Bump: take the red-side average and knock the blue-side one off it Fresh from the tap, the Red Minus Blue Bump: -0.1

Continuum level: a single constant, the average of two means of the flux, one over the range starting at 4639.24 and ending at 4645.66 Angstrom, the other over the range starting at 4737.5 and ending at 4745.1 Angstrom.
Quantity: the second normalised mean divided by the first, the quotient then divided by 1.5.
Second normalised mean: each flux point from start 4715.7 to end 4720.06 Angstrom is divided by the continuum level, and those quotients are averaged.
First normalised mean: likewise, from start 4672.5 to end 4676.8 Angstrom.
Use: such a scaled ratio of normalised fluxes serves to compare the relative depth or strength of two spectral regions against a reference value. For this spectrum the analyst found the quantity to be 0.71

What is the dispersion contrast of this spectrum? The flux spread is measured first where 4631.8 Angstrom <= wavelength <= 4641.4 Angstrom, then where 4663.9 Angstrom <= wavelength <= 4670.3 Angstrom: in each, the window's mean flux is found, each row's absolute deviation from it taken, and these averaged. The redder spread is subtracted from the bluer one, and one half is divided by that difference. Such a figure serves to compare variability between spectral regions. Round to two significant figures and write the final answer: 3.3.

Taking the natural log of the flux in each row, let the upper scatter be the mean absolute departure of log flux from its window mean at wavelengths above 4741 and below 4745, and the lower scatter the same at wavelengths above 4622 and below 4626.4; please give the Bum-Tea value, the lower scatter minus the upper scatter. 0.01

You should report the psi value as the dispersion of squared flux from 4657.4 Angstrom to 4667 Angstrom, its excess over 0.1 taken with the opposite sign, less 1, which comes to -1.9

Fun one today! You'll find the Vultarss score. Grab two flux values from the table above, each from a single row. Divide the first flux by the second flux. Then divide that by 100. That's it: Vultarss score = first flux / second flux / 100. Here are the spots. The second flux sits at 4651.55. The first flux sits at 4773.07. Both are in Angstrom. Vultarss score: 0.0091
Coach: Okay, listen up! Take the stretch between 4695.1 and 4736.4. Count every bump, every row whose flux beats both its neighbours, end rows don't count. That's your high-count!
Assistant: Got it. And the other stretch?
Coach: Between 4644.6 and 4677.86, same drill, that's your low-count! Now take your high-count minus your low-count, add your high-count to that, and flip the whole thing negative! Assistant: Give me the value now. -7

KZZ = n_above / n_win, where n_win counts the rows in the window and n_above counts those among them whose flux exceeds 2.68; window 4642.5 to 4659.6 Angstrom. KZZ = 0.9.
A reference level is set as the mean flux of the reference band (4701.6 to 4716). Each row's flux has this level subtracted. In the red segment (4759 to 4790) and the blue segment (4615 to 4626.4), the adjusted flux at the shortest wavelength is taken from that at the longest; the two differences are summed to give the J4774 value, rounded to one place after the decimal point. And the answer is -1.0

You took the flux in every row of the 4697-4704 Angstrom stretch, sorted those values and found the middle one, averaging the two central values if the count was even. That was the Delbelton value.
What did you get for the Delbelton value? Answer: 2.54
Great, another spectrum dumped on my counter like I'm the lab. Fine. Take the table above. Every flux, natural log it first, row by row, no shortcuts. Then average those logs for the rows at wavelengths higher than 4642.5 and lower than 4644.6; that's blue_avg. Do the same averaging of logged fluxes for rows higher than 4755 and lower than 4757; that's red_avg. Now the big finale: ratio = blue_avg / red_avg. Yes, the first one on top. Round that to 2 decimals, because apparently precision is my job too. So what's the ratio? 0.97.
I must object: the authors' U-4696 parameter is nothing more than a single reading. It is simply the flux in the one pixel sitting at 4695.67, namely 2.77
